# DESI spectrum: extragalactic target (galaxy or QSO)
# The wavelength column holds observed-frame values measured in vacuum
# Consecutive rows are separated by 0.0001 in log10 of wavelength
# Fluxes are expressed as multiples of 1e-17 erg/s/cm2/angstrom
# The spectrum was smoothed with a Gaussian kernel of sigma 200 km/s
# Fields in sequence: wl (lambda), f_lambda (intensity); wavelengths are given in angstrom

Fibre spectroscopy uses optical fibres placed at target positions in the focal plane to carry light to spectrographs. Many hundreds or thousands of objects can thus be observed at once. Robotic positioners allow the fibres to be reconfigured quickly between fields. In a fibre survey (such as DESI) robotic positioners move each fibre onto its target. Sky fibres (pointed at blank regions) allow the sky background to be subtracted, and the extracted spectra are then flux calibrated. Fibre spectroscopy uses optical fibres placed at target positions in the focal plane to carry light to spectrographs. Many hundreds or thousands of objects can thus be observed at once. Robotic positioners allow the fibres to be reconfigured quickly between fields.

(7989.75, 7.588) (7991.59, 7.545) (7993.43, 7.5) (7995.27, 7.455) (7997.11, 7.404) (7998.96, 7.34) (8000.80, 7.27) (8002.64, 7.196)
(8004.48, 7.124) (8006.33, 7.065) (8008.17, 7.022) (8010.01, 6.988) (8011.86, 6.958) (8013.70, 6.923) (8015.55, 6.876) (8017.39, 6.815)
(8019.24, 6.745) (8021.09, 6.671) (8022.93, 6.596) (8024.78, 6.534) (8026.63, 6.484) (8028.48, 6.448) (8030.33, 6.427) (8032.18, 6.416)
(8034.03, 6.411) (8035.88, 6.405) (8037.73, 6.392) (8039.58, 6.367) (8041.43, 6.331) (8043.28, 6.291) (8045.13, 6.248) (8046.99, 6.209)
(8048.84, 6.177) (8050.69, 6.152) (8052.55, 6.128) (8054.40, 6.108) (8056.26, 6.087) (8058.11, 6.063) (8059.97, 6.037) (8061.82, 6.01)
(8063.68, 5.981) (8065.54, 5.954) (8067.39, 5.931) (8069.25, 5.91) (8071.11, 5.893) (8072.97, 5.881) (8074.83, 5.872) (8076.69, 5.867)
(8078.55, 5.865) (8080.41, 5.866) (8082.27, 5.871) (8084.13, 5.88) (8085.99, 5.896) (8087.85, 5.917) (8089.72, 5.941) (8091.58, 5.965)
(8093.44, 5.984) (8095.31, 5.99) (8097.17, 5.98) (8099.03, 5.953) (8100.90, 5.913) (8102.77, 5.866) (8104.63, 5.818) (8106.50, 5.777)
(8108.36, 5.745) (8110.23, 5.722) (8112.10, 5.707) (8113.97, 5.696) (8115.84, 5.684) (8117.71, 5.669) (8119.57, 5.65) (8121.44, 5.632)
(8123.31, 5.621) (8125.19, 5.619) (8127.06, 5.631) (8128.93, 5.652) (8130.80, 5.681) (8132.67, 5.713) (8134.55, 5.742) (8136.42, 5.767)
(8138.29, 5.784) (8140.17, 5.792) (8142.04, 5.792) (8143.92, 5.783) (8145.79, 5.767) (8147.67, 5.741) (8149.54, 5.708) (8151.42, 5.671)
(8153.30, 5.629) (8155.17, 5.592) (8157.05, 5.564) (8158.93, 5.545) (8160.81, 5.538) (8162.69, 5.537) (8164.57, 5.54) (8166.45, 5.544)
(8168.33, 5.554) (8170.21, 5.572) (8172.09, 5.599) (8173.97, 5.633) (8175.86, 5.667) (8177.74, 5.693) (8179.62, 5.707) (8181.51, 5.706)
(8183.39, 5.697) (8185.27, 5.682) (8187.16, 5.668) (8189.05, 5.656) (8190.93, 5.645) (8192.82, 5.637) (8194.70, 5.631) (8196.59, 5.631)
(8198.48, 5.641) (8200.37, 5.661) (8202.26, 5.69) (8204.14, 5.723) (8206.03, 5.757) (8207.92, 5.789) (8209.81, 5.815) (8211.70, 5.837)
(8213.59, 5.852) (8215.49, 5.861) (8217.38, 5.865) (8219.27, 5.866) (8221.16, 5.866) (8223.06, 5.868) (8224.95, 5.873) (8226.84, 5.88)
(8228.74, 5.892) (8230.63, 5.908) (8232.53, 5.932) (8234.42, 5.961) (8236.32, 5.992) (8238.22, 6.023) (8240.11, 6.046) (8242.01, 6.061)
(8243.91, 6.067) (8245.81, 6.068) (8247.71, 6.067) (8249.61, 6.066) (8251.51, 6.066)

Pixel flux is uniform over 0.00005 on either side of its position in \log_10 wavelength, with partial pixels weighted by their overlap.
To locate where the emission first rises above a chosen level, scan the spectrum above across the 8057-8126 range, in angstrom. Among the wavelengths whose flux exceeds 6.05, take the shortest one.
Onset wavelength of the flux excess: 8058.11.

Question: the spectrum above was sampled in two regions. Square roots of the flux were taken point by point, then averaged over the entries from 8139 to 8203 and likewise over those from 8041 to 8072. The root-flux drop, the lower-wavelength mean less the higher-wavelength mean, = 0.090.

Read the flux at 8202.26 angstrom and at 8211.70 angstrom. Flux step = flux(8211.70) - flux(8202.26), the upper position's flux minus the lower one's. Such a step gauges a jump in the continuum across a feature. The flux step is 0.15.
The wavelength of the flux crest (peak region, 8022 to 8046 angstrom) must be 8022.93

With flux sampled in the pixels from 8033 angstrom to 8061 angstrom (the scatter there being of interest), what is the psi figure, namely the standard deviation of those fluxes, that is 0.13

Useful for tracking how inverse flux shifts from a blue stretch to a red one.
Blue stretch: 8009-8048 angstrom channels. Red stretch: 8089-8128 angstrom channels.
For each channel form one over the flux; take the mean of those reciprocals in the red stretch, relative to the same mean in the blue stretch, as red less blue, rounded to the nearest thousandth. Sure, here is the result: 0.020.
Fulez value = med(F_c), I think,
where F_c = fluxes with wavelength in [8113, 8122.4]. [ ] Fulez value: 5.67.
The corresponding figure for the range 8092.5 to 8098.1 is 5.98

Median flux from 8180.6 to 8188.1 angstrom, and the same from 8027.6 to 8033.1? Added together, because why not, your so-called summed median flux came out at 12.1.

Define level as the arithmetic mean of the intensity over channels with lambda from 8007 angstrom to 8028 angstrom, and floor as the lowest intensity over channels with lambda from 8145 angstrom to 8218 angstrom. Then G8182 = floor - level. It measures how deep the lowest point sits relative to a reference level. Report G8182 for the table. -1.2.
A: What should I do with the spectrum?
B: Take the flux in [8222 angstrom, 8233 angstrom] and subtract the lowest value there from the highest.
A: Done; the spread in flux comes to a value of 0.06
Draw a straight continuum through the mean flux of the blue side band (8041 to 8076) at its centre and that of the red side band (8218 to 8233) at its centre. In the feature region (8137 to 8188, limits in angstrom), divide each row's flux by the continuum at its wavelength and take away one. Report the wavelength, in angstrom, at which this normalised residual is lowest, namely 8160.81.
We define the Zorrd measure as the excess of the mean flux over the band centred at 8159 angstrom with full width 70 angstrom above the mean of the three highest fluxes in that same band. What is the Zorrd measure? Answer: -0.129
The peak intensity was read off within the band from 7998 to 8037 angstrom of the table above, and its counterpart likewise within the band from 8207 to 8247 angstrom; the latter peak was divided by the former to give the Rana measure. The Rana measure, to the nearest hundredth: 0.83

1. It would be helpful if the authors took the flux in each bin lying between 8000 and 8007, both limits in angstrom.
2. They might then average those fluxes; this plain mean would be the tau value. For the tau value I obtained 7.2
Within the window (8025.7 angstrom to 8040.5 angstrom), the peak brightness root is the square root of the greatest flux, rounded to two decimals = 2.55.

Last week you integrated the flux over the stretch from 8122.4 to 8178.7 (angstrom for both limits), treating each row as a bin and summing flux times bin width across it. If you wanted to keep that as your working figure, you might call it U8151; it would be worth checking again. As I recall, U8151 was 318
